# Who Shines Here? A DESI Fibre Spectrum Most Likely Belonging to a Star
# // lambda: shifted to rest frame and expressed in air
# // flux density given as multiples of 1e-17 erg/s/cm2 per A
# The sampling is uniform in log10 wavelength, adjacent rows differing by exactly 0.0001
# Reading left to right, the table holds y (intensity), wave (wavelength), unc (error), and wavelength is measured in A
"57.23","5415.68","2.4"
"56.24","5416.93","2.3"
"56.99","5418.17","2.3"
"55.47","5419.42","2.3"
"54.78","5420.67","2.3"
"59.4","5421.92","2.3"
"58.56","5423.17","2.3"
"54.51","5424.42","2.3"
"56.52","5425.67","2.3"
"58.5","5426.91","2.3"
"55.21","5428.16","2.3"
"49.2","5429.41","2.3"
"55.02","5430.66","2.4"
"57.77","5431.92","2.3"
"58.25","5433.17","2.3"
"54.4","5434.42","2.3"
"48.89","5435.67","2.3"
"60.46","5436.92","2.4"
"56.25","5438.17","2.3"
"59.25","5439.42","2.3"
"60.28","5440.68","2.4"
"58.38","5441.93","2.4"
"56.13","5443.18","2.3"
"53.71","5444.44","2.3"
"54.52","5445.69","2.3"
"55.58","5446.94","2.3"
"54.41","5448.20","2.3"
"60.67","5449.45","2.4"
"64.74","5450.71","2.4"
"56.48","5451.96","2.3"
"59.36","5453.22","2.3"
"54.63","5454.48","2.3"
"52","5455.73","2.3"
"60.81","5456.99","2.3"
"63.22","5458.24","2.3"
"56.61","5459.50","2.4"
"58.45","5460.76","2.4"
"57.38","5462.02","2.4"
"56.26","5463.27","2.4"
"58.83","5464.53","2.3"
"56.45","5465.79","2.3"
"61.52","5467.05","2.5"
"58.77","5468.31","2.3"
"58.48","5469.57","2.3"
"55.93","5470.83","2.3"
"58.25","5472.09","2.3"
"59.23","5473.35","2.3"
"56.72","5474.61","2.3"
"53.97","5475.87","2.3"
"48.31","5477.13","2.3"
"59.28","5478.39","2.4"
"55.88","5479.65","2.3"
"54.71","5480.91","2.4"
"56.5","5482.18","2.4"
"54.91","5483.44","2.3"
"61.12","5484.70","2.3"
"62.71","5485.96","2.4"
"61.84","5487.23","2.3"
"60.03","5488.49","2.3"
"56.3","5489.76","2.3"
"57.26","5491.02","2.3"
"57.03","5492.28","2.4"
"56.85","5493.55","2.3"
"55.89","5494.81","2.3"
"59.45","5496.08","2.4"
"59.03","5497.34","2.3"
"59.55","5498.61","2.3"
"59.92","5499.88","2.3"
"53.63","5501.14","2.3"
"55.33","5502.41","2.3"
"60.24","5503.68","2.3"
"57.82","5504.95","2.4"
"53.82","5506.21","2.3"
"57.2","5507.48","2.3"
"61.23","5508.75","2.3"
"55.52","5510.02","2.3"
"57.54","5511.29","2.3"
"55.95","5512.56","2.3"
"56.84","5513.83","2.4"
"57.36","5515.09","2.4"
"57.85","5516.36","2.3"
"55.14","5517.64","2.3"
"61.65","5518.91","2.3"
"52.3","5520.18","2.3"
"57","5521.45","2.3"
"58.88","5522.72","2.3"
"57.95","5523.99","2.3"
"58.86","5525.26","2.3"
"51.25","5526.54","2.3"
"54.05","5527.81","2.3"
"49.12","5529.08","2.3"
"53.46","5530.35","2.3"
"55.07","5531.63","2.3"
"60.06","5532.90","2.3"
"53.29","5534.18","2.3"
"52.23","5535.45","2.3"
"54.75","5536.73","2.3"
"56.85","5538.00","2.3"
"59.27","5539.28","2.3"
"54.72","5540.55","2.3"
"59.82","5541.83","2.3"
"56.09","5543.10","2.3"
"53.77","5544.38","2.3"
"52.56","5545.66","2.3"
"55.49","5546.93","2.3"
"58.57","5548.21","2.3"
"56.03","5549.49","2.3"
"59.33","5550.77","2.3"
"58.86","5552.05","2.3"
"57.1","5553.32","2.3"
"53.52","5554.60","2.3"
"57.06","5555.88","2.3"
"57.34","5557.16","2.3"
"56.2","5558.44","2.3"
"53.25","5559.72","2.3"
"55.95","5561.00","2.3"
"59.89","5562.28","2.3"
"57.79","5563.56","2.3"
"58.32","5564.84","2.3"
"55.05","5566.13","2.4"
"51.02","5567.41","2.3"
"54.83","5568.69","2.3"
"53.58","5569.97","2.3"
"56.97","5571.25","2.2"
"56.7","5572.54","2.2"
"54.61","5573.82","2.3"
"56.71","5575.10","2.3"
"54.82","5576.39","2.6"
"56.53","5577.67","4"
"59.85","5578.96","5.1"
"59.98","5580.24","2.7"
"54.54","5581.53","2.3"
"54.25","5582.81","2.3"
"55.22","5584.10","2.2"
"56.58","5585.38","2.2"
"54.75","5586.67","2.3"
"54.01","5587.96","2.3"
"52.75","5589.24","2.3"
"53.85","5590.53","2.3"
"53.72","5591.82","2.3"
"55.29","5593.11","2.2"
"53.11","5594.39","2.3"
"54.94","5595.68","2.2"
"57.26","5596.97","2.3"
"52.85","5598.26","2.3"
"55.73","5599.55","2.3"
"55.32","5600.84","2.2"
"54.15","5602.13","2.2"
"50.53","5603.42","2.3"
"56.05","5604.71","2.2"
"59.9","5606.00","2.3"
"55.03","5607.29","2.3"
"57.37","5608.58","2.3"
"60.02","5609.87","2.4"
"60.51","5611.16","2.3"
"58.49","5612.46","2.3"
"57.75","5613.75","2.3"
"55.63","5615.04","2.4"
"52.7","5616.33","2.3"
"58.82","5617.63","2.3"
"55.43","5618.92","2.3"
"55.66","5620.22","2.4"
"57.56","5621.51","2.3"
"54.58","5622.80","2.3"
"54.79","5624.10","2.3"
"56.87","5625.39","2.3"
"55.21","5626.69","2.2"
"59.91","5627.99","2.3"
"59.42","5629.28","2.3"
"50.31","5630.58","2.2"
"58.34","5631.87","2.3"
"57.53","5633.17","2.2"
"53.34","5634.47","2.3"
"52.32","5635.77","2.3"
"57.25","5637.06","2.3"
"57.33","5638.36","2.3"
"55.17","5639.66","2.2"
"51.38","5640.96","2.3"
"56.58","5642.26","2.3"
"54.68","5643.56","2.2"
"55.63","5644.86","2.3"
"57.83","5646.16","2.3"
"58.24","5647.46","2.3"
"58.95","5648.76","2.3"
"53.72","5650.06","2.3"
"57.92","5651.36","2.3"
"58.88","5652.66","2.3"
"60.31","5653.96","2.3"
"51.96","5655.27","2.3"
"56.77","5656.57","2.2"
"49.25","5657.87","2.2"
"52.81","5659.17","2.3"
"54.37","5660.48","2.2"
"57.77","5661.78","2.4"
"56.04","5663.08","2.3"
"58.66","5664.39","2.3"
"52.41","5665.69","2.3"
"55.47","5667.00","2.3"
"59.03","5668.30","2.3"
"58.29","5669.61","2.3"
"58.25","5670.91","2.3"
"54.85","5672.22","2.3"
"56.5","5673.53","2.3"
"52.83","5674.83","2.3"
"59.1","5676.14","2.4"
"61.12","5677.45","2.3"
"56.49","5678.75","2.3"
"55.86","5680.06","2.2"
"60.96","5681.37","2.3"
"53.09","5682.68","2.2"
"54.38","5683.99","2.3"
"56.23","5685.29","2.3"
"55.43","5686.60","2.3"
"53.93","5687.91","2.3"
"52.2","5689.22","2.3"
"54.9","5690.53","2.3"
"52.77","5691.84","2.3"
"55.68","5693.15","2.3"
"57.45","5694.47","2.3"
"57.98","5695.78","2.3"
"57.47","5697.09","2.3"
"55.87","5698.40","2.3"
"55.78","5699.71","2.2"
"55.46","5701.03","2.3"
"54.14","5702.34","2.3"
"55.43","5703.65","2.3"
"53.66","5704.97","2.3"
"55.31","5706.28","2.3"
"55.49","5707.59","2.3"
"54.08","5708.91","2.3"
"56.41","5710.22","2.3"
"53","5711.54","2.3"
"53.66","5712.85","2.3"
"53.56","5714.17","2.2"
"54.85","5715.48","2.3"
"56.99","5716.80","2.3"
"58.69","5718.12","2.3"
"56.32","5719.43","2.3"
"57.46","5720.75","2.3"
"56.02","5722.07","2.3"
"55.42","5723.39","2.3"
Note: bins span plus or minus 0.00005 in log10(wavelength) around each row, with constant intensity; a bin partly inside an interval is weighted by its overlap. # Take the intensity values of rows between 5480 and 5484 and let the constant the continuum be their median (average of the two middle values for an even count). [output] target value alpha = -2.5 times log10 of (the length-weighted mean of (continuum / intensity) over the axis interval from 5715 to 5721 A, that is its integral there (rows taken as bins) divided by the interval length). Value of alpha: 0.04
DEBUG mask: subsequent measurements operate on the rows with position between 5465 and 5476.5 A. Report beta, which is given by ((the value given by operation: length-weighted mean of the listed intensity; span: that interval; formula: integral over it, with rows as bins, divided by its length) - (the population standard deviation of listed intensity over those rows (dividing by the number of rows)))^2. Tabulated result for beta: 3095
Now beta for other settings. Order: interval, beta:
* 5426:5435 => 2760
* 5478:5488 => 3061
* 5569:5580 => 2974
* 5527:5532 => 2551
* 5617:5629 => 3010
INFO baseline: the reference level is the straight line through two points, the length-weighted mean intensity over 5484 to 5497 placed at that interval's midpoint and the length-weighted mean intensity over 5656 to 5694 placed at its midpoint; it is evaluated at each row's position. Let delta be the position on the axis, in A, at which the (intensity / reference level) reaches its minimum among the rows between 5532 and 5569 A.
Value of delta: 5567.41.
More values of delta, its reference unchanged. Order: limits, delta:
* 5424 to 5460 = 5435.67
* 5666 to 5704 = 5689.22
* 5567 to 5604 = 5567.41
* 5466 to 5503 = 5477.13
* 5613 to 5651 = 5630.58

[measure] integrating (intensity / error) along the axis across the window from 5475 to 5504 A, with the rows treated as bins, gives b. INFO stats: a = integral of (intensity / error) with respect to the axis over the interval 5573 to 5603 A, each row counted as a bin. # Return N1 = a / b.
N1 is 0.96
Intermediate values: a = 689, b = 715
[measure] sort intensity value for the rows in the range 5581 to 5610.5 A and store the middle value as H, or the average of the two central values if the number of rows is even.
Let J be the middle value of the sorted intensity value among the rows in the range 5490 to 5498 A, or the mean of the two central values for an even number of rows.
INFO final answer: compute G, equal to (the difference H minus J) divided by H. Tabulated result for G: -0.04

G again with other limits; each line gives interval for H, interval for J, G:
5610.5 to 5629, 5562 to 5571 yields 0.02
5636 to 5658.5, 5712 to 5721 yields 0.01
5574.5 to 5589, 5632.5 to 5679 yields -0.02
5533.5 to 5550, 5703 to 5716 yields 0.02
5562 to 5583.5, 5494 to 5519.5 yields -0.02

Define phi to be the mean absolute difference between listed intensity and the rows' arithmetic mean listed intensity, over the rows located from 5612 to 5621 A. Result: 1.7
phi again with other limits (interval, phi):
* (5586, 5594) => 0.6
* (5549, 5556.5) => 1.5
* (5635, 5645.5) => 1.7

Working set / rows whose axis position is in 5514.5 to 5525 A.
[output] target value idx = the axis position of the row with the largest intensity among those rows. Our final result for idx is 5518.91 A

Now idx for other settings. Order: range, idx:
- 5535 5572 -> 5562.28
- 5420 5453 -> 5450.71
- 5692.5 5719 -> 5718.12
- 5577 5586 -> 5580.24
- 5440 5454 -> 5450.71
